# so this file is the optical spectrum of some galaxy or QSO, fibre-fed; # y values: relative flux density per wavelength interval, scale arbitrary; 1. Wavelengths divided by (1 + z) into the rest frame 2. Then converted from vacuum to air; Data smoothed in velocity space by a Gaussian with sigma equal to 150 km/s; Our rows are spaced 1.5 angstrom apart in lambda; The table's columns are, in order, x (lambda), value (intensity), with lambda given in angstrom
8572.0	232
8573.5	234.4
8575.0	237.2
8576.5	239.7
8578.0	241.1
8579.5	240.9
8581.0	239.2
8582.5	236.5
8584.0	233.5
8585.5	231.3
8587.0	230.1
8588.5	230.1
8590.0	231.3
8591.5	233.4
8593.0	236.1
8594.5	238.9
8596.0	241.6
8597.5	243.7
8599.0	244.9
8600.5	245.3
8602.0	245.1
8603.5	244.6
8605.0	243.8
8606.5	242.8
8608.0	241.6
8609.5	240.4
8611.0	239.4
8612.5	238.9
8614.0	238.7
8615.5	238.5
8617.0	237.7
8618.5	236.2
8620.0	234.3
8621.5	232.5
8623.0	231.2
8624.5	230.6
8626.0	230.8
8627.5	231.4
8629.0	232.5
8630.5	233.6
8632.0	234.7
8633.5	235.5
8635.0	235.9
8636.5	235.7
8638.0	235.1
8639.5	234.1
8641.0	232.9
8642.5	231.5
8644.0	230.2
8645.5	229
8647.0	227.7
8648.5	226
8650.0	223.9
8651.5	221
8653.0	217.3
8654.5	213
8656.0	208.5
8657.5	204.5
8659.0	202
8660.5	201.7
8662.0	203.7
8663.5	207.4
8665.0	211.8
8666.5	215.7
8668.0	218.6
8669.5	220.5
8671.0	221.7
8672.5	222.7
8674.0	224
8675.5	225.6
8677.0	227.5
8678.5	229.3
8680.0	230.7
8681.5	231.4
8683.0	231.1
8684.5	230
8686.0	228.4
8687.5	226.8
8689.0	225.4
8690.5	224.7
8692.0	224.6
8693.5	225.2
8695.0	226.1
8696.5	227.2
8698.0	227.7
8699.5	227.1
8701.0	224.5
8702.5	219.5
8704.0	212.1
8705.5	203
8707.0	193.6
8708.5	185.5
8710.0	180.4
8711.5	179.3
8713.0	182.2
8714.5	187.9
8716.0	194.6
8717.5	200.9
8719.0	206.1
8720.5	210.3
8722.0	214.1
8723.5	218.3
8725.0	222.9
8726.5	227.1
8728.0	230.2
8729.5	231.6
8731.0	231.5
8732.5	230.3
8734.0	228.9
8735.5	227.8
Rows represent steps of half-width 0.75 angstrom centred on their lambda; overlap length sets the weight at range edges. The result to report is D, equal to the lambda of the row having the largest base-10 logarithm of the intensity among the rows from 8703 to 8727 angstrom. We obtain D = 8726.5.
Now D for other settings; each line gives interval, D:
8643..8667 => 8644.0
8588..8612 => 8600.5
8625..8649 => 8635.0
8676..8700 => 8681.5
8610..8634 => 8611.0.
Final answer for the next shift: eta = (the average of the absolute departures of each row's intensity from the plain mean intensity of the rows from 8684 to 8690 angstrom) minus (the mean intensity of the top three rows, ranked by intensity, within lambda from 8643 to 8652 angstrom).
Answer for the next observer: -227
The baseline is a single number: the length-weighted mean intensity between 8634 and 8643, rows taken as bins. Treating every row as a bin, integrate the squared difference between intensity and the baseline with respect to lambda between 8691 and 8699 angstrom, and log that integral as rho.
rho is 545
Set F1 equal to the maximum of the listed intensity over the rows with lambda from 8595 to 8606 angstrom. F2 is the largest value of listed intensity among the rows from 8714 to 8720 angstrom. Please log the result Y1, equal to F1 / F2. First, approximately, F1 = 245.3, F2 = 206.1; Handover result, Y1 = 1.19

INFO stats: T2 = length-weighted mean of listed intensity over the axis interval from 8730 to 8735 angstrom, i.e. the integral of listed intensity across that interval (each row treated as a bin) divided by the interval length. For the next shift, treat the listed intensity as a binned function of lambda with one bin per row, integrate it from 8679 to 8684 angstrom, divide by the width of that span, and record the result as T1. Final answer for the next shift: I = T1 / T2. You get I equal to 1.00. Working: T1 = 231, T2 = 230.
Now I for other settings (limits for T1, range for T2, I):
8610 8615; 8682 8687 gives 1.04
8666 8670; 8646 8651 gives 0.97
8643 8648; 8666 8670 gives 1.05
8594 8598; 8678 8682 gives 1.05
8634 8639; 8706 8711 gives 1.26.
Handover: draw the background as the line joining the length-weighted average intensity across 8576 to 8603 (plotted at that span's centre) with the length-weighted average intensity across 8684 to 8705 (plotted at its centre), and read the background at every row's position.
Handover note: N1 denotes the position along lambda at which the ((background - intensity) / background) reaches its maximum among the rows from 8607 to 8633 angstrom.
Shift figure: 8624.5 angstrom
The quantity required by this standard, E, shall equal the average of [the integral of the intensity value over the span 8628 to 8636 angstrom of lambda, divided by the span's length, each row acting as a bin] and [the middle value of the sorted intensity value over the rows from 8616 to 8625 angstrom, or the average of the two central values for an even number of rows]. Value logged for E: 234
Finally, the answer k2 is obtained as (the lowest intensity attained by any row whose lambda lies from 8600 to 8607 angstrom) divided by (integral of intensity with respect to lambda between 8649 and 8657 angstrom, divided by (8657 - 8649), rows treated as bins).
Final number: 1.12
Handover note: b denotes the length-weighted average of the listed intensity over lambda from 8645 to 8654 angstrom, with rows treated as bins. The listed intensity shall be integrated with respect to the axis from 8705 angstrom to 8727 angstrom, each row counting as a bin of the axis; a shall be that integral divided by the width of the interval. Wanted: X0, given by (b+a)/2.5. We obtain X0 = 170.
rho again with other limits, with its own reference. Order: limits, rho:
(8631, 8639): 10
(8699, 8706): 2504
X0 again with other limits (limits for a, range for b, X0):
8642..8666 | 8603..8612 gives 183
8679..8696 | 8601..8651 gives 185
